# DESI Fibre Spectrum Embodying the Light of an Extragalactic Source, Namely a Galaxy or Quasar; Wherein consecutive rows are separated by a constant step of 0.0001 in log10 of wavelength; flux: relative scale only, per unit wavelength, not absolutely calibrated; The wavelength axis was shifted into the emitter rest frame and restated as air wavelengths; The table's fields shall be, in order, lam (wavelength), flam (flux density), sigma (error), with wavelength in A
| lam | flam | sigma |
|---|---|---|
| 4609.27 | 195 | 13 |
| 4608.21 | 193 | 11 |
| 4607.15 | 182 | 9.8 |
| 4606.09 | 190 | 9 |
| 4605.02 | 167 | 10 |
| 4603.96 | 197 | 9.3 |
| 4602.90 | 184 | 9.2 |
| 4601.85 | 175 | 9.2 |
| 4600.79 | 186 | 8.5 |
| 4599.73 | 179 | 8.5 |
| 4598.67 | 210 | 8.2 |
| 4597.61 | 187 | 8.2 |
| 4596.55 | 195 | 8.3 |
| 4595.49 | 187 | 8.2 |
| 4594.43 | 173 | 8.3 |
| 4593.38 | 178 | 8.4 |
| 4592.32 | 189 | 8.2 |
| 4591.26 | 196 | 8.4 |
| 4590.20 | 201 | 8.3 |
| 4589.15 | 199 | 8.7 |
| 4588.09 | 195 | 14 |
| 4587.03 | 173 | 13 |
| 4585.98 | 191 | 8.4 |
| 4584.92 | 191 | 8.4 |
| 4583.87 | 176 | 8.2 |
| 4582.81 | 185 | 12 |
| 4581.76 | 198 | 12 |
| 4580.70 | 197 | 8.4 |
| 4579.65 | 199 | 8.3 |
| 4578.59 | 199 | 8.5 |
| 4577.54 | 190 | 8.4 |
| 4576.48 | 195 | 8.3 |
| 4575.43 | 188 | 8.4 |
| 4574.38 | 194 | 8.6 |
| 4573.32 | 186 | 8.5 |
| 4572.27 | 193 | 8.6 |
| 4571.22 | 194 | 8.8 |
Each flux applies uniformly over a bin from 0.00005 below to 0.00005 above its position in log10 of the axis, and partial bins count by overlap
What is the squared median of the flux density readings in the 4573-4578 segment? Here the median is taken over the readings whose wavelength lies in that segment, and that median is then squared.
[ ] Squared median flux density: 36100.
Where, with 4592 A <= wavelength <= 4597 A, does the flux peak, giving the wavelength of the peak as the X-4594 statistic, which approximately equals 4596.55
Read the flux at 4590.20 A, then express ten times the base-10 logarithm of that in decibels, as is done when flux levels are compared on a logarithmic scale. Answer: 23.0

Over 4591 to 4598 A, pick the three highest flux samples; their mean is 193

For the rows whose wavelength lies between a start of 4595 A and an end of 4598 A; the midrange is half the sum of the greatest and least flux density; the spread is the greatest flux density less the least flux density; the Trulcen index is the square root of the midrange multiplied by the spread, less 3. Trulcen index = 36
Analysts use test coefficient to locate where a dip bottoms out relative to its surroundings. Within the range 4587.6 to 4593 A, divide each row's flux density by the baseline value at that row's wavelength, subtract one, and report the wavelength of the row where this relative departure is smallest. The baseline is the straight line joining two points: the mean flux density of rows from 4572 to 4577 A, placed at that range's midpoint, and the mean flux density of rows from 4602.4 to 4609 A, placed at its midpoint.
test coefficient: 4592.32 A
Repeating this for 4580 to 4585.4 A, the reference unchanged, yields 4583.87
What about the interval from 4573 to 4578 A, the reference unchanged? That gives 4573.32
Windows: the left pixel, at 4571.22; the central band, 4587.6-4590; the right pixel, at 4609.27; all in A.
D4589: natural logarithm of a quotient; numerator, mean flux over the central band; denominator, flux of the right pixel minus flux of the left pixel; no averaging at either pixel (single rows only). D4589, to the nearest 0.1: 5.3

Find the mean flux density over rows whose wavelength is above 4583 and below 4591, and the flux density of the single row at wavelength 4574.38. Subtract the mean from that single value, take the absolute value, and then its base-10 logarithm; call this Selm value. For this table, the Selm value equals 0.7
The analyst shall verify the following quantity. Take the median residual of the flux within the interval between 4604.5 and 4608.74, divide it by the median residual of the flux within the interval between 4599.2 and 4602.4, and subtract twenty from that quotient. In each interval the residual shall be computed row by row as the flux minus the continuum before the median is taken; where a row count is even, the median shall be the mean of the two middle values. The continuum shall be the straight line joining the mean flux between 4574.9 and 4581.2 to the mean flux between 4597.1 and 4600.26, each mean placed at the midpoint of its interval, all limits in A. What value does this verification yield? -19.6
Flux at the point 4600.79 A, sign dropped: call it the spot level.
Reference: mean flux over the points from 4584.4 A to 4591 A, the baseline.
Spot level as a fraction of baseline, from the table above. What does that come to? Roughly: 0.97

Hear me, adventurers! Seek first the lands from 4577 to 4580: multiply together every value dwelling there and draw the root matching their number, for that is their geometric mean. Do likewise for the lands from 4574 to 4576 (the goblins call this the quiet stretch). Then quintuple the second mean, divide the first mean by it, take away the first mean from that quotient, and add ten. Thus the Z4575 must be -186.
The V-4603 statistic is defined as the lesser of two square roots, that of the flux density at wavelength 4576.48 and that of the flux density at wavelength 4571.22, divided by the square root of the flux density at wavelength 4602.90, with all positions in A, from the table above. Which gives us 1.03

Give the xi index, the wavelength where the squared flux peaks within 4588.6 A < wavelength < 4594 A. 4590.20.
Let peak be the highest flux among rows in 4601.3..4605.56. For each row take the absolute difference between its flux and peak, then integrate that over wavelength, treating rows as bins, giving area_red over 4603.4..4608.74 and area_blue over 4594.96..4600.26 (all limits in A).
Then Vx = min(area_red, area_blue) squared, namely 3149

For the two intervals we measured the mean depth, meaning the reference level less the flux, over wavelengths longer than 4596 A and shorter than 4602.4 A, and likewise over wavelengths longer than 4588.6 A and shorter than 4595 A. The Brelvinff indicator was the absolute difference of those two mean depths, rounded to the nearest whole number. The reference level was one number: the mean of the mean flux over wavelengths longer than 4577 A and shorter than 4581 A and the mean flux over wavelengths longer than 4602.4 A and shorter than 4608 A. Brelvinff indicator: 1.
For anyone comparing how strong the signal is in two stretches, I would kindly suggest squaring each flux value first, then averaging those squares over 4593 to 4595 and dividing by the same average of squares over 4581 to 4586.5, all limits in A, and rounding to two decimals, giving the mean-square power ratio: 0.87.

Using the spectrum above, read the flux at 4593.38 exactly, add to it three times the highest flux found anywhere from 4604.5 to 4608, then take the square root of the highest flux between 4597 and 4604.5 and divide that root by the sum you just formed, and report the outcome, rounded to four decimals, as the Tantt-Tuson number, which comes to 0.0194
